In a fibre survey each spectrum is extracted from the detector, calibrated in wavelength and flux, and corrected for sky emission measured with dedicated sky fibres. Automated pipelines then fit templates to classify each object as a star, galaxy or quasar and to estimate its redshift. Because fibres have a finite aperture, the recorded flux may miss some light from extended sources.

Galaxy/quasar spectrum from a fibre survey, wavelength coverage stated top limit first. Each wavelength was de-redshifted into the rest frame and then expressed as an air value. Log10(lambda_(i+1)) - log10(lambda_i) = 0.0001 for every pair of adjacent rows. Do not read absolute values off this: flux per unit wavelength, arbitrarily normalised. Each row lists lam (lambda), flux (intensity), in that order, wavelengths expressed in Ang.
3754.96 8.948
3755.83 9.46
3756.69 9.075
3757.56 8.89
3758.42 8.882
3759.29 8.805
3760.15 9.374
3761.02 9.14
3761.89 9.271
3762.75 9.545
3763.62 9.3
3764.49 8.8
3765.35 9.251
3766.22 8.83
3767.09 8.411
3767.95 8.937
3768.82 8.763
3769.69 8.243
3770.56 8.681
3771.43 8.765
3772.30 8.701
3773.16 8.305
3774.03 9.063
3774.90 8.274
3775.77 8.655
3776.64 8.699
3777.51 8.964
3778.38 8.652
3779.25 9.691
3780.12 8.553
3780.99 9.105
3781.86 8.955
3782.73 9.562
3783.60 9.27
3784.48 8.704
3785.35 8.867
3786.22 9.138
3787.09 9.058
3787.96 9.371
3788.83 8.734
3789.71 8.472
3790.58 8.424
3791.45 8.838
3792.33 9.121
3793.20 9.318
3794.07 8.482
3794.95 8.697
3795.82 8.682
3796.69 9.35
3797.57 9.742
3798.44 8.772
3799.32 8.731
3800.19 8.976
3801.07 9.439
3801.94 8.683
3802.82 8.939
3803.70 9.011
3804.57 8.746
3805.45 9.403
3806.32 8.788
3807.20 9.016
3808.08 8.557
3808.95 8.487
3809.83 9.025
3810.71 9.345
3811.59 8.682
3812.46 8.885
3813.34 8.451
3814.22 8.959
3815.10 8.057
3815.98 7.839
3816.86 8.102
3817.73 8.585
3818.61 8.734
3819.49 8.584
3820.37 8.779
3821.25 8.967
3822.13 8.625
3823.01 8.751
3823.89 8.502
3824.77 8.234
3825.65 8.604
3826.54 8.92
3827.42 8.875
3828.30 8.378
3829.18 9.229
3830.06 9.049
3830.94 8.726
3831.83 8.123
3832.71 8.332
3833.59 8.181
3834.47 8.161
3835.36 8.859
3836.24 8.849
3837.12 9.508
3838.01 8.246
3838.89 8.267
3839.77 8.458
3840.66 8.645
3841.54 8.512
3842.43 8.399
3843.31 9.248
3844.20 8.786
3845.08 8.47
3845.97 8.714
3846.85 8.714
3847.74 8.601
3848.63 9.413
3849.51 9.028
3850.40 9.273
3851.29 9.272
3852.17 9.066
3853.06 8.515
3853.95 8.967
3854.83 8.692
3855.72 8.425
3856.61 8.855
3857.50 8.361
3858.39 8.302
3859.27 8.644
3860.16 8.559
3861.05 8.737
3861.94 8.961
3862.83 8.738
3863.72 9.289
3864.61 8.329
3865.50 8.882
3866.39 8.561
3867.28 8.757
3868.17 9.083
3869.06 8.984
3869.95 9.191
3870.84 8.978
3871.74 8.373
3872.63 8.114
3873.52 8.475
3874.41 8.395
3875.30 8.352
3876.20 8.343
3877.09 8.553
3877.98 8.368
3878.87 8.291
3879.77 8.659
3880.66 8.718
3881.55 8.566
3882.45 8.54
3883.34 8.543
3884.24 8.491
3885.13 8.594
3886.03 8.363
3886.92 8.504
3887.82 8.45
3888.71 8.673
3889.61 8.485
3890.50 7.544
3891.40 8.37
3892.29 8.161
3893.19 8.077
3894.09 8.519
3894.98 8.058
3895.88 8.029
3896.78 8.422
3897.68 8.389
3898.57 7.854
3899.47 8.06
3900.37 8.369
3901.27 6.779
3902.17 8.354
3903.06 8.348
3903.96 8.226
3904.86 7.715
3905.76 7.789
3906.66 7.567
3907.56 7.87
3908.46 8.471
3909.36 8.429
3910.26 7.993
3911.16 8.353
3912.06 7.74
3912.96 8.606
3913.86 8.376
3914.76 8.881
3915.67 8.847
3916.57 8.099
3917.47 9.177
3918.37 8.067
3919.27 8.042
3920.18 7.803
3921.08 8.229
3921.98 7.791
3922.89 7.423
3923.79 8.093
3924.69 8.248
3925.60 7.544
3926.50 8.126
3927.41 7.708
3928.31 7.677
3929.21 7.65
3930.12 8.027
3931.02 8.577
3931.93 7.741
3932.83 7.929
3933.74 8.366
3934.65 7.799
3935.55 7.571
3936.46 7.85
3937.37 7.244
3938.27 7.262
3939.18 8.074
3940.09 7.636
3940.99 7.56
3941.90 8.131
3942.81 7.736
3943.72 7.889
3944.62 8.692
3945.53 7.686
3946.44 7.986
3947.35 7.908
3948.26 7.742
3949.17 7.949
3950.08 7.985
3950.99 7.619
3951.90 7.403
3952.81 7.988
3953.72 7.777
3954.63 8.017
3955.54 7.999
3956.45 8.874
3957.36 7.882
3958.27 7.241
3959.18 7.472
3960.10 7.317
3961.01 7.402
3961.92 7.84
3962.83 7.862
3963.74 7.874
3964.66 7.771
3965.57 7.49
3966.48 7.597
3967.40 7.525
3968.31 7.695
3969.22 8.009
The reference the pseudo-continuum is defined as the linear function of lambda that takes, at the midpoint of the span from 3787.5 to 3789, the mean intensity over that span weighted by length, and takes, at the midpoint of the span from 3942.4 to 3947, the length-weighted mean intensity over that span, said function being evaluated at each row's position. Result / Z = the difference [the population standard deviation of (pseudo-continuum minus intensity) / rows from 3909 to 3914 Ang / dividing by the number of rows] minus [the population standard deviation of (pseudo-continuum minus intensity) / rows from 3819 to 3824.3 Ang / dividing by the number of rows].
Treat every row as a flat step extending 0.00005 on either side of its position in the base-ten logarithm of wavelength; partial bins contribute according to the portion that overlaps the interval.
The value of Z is 0.14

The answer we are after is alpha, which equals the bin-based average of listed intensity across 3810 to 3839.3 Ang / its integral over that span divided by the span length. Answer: 8.6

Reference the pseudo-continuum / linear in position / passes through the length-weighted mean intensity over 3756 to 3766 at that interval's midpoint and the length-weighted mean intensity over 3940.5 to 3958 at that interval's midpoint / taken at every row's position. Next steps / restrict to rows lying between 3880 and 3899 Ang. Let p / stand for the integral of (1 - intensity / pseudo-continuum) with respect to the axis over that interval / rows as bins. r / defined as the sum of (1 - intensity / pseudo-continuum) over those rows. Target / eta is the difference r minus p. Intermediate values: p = -0.1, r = -0.1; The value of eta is -0.002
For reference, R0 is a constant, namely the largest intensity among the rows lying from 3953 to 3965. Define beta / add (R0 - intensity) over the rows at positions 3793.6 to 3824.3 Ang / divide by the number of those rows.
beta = 0.1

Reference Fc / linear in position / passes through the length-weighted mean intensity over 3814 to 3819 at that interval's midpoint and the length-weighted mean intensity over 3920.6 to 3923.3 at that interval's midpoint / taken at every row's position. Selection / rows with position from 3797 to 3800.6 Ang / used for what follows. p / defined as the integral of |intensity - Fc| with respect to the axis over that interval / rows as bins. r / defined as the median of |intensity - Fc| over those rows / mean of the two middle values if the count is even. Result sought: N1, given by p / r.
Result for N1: 5.2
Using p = 2.2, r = 0.43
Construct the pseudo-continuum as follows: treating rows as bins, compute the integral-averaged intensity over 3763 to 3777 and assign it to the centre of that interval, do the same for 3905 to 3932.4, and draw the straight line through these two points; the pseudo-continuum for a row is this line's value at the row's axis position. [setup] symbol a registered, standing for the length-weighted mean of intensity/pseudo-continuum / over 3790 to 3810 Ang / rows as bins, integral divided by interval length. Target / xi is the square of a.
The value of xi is 1.07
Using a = 1.04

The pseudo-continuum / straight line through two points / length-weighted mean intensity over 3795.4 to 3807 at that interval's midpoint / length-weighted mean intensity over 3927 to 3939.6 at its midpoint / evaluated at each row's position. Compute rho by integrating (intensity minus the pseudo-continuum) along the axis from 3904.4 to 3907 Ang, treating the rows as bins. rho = -1.0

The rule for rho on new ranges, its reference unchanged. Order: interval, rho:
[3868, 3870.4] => 1.6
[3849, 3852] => 1.8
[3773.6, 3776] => -1.4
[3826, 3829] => 0.0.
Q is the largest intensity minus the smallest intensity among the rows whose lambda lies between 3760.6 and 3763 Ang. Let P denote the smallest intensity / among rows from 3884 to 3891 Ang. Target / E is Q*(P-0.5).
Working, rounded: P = 7.544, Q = 0.4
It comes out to 3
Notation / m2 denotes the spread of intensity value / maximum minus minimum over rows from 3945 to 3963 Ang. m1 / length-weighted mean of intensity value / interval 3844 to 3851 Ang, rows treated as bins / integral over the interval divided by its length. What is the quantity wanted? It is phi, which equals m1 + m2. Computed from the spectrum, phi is 10.5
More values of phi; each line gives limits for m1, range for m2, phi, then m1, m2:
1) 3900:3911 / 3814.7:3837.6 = 9.7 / 8.0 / 1.7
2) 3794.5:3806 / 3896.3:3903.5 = 10.7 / 9.0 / 1.6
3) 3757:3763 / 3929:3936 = 10.1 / 9.1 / 1.0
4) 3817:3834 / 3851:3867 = 9.6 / 8.6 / 1.0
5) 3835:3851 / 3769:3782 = 10.2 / 8.8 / 1.4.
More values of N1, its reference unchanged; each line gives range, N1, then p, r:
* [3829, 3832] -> 2.9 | 1.7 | 0.60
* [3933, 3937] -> 6.6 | 0.9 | 0.14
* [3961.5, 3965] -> 3.4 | 0.8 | 0.24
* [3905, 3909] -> 4.8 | 1.0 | 0.22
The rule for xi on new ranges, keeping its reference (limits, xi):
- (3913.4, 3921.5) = 1.07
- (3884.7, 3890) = 1.07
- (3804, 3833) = 1.04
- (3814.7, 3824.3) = 1.00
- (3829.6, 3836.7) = 1.02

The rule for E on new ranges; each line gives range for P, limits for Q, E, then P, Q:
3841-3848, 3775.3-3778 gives 2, 8.399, 0.3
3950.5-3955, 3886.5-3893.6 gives 8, 7.403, 1.1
